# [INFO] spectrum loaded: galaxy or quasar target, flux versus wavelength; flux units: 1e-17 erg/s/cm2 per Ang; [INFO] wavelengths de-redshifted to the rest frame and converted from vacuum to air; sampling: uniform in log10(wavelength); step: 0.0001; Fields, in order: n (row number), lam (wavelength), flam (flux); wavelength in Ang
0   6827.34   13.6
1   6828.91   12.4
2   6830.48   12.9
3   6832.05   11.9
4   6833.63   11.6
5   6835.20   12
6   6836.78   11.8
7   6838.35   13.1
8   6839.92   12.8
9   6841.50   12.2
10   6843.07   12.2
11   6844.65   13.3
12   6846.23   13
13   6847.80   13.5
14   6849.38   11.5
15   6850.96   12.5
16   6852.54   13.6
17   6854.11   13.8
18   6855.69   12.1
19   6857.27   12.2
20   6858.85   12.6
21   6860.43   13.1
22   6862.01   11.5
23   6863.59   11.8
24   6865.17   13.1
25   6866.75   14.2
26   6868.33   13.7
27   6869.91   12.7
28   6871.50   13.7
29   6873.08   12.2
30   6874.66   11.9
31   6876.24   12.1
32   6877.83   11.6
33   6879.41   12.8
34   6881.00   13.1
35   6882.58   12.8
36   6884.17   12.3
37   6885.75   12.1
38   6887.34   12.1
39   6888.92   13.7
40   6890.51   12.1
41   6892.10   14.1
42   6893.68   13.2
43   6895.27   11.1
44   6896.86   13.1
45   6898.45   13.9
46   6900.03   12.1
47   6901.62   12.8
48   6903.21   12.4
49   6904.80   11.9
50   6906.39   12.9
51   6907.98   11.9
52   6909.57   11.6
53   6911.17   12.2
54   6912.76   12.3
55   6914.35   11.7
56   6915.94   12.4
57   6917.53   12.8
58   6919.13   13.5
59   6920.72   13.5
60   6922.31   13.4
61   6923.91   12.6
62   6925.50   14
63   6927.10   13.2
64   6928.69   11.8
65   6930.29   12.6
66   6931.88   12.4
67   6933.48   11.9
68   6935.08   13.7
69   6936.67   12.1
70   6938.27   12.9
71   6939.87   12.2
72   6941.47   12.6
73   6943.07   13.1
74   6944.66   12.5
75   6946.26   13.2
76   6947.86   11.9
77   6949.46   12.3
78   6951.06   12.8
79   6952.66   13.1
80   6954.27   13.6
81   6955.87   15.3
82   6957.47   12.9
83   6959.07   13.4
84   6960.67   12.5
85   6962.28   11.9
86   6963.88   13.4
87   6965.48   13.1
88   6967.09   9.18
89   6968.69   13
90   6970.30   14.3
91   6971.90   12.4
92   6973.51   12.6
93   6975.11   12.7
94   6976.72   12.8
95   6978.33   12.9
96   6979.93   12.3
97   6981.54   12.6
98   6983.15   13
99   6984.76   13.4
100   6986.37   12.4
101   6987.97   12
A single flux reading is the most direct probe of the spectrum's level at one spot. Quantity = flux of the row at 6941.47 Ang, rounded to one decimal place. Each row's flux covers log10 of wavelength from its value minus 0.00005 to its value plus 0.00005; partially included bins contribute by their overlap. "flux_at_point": 12.6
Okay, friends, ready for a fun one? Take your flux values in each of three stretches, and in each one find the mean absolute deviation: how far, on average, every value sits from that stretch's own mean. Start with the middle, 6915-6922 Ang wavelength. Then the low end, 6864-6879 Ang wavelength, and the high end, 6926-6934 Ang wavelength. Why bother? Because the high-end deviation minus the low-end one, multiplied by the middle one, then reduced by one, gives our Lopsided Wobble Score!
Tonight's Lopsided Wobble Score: -1.16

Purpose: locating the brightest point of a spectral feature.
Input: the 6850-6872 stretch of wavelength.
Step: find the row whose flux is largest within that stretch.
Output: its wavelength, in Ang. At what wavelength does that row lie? 6866.75 Ang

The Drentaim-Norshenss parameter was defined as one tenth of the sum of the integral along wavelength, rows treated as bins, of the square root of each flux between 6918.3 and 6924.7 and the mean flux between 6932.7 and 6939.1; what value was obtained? 3.59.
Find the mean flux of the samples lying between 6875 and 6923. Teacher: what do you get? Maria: 12.6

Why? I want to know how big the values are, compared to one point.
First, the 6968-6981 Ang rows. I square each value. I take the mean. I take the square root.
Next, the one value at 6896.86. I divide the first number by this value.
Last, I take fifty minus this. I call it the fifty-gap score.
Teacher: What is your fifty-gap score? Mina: 49.0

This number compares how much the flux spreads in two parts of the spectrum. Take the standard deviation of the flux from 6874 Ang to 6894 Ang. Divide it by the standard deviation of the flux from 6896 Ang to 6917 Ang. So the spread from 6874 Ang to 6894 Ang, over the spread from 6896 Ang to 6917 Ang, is 1.17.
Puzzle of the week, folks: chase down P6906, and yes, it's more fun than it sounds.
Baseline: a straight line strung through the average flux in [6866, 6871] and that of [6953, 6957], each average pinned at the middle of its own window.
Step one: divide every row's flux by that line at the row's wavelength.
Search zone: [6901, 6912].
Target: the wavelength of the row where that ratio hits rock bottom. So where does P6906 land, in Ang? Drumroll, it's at 6909.57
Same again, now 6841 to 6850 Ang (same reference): 6849.38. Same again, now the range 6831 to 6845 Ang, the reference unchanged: 6833.63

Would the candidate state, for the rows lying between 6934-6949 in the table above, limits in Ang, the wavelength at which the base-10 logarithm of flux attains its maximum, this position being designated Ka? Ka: 6935.08 Ang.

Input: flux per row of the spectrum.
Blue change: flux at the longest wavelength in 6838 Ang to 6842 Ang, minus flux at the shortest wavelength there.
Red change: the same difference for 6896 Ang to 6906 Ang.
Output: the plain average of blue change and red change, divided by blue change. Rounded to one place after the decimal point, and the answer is 1.2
